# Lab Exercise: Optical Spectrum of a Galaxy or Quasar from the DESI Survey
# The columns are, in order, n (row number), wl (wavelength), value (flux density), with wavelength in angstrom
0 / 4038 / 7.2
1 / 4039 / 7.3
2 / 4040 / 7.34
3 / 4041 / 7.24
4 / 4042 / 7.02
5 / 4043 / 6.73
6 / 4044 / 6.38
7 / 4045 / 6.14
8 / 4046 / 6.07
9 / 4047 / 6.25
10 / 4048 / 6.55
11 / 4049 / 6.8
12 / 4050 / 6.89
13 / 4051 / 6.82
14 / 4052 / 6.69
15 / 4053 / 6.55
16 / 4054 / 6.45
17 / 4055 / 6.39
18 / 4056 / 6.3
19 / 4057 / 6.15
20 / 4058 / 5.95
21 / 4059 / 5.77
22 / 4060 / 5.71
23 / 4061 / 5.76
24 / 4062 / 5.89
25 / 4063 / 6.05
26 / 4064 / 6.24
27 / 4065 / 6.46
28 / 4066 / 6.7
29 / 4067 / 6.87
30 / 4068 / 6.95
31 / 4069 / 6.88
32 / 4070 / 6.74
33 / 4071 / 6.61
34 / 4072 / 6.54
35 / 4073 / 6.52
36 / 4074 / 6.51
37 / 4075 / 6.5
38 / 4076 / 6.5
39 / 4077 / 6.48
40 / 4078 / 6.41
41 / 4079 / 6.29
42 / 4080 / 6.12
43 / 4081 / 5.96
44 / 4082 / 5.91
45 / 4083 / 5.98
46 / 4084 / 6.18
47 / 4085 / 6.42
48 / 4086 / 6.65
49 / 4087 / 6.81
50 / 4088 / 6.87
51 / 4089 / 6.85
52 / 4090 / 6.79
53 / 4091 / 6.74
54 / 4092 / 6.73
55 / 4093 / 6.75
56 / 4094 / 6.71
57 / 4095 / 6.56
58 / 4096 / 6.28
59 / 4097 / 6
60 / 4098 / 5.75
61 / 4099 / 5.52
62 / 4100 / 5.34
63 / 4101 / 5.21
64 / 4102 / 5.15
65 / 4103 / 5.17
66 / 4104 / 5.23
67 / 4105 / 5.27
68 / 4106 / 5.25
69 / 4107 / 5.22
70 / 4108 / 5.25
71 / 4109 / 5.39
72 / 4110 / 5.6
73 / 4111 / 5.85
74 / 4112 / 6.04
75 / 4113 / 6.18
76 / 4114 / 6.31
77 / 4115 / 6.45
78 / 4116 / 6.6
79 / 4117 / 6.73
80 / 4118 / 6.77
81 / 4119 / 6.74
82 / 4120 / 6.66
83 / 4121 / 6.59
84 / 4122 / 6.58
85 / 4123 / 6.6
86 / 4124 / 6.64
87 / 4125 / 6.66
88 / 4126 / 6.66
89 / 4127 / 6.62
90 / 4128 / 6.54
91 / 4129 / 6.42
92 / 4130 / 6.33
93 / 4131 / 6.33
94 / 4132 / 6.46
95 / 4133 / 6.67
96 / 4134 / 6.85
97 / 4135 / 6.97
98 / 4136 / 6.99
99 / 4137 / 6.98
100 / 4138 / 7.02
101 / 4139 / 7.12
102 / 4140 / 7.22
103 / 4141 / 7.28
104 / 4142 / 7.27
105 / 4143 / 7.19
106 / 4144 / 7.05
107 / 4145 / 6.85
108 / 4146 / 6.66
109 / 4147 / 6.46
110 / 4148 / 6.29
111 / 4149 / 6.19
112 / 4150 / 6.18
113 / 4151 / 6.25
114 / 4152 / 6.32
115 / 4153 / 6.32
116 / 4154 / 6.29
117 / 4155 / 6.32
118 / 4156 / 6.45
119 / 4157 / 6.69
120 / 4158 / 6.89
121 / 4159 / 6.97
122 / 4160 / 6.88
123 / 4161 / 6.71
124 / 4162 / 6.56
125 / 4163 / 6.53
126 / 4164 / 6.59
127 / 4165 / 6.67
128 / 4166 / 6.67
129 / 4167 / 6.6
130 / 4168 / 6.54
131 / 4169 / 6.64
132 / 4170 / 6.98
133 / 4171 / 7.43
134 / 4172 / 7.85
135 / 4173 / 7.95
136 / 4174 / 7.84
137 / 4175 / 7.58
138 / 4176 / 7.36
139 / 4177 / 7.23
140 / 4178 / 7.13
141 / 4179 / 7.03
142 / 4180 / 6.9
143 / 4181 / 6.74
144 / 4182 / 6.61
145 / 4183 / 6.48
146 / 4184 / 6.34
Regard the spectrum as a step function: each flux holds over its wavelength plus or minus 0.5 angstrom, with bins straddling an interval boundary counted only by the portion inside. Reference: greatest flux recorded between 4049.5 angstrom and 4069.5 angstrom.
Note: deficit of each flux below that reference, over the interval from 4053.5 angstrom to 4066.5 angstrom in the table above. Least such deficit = 0.25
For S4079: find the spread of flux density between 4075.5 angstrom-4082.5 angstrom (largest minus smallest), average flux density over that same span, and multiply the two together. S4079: 4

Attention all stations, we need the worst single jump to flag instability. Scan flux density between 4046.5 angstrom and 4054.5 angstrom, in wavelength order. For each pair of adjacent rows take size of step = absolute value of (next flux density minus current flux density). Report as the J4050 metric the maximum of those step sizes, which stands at 0.30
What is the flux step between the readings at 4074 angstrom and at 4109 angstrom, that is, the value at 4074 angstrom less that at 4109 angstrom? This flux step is 1.1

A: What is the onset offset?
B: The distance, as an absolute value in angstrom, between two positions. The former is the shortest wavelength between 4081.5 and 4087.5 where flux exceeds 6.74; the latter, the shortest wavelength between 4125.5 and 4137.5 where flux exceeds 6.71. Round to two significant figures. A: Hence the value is 47 angstrom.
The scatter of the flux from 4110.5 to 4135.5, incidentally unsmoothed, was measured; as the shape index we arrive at 0.25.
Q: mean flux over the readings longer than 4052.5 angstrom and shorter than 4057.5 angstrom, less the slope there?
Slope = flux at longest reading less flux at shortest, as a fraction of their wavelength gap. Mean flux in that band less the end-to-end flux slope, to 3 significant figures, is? 6.47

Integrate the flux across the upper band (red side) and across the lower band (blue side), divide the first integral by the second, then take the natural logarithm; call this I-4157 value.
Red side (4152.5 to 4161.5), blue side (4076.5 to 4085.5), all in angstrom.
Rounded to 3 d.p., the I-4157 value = 0.065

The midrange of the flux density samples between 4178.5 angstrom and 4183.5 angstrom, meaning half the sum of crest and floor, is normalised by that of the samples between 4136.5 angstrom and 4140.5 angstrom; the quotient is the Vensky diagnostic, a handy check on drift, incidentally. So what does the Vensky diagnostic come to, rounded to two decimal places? 0.95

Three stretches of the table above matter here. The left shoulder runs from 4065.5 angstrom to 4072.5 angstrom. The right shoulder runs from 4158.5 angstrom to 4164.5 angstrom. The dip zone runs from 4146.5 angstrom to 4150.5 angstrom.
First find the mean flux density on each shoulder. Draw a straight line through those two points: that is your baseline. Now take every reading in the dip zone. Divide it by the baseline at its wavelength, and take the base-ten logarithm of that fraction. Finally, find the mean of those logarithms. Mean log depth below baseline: -0.029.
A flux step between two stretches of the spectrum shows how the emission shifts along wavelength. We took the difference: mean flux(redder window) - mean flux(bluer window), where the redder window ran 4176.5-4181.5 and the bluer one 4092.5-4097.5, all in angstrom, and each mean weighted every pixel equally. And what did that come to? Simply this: 0.55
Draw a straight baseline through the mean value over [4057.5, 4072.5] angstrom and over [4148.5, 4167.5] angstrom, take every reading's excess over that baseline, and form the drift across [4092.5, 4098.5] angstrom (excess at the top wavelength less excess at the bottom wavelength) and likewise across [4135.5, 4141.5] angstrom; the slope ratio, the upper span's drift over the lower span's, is -0.3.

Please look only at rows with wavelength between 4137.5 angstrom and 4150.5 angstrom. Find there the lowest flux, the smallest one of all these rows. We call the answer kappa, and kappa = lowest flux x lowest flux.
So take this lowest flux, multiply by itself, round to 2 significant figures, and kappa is 38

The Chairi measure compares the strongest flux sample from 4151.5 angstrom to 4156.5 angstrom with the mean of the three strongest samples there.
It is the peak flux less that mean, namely 0.087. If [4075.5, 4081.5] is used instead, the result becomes 0.037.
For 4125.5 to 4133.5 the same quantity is 0.020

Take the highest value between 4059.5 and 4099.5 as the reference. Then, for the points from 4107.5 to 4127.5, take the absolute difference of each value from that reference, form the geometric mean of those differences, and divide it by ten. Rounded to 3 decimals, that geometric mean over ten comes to 0.047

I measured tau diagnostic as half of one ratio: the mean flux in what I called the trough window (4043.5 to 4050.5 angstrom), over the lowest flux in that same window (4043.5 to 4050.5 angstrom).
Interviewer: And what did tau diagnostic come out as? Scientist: 0.530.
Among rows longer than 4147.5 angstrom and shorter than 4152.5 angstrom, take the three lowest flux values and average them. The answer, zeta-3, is 6.2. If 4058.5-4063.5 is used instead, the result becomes 5.7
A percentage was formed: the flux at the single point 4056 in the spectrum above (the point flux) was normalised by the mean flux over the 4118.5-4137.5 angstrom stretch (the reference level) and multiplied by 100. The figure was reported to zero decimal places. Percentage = 95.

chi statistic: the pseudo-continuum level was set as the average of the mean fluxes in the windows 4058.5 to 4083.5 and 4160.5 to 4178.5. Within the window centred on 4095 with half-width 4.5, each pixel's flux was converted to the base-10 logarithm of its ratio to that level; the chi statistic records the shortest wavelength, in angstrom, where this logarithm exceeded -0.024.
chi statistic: 4091 angstrom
